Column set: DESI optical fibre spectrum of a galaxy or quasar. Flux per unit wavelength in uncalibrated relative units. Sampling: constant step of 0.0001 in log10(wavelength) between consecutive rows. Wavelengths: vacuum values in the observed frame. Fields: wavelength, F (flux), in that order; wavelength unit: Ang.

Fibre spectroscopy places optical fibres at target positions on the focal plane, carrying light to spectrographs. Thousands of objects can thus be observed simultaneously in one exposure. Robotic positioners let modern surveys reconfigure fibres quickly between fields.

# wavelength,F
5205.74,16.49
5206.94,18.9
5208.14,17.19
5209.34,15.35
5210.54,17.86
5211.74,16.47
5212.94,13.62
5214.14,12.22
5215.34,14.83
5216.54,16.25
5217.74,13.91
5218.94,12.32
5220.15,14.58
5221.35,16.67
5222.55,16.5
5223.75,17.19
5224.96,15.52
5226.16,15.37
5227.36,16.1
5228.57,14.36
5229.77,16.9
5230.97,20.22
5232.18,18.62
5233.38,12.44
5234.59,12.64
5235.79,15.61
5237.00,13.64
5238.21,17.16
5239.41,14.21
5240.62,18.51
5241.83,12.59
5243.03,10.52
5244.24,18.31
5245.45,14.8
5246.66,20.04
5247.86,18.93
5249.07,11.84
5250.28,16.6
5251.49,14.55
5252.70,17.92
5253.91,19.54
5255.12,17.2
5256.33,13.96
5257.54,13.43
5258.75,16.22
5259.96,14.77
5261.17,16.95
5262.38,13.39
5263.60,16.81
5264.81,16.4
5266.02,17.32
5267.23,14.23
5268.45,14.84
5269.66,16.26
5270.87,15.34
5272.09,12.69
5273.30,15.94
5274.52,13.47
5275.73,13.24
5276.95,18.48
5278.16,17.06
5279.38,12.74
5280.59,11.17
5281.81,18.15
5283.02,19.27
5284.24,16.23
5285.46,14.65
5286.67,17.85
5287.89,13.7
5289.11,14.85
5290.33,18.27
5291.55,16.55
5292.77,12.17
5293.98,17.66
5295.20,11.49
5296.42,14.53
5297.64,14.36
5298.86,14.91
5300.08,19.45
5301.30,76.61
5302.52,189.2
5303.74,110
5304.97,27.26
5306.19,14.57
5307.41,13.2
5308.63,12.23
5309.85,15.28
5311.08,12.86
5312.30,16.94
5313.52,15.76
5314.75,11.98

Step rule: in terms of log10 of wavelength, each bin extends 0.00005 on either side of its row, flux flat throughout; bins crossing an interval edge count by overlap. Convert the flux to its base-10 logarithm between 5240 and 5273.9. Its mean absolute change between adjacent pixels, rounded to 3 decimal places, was 0.082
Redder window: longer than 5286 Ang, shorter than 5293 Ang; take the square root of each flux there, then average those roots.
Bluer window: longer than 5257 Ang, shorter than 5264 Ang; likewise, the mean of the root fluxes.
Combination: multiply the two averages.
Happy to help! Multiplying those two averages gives 15.4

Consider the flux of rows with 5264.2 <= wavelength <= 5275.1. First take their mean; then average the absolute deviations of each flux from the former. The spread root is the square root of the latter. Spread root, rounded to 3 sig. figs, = 1.10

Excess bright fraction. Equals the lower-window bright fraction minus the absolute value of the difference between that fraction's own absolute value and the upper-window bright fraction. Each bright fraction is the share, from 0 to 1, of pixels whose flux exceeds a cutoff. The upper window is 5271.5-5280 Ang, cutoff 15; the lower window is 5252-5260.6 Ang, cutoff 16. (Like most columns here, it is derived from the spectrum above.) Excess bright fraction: 0.43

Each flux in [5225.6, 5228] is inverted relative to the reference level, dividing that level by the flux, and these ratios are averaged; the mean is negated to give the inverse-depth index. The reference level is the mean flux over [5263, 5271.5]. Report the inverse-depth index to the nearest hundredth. -1.01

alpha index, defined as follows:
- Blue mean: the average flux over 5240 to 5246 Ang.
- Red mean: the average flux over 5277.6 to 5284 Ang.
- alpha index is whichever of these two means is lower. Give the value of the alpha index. 14.9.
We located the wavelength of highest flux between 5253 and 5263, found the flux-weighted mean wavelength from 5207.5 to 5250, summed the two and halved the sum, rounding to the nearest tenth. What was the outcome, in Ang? 5241.3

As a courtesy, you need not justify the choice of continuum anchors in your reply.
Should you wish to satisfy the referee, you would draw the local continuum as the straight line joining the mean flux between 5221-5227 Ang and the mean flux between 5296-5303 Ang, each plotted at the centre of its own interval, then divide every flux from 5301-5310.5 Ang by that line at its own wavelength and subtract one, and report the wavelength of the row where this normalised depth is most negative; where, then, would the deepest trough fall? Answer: 5308.63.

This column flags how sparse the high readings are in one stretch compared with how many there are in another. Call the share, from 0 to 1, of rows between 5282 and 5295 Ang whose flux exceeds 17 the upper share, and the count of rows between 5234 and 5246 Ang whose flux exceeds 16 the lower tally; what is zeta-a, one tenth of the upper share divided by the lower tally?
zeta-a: 0.0133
